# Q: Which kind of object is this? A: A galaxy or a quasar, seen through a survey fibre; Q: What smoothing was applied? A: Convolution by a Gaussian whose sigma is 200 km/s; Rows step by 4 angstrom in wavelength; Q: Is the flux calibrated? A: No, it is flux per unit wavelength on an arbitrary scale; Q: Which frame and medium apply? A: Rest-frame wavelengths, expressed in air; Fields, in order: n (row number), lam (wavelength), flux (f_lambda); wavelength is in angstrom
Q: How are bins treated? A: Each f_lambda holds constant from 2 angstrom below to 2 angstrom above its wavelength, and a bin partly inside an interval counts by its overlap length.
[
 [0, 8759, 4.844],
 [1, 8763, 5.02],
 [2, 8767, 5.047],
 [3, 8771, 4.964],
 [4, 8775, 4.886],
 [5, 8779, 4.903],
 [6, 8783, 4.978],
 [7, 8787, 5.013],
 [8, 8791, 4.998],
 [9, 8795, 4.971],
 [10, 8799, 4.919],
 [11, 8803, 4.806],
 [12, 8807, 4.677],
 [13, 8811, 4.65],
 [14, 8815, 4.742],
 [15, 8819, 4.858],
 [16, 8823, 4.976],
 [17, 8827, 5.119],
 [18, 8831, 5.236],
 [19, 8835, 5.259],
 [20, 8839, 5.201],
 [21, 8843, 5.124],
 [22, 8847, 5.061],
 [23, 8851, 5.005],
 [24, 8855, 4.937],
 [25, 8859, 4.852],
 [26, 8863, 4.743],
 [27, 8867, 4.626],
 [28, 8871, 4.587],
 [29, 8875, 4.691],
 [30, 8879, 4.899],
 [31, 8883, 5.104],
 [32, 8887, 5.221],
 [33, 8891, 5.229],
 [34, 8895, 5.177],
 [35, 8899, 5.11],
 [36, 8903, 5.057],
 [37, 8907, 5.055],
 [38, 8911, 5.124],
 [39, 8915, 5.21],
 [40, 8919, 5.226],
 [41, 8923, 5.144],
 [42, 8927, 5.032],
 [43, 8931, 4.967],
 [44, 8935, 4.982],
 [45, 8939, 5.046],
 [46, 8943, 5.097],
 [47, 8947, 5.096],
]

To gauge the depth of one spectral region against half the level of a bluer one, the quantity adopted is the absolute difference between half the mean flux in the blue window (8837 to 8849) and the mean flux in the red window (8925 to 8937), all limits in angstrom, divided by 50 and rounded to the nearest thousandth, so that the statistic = 0.049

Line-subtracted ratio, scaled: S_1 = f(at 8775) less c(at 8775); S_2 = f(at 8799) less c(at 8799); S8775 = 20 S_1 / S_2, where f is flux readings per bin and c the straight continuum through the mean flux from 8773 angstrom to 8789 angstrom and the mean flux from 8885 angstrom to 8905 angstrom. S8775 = 16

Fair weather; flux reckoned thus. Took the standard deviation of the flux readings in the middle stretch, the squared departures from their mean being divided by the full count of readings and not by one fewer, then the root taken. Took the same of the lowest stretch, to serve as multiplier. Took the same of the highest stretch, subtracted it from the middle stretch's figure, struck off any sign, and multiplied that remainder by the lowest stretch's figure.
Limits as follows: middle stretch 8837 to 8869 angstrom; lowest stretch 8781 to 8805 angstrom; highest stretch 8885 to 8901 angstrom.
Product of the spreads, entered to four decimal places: 0.0094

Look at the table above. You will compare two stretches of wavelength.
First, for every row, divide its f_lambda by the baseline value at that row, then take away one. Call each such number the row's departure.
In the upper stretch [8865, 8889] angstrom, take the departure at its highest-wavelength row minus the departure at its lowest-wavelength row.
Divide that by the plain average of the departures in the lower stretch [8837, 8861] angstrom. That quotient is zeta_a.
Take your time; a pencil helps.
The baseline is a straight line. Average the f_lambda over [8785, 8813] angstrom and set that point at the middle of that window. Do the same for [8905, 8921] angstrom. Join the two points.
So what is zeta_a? 13.3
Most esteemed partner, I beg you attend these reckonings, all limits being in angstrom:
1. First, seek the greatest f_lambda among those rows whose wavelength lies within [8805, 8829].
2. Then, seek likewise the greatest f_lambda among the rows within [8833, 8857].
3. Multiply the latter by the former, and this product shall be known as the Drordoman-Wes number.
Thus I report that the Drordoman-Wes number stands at 26.9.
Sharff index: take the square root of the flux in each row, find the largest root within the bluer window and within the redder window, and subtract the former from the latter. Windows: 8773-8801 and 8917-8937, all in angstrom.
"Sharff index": 0.047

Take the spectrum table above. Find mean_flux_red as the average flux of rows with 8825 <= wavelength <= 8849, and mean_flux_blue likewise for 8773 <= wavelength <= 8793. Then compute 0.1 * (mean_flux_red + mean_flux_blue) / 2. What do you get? 0.506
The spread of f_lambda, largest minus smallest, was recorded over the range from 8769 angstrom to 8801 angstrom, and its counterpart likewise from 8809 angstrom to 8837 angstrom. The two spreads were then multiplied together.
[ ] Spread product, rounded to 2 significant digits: 0.077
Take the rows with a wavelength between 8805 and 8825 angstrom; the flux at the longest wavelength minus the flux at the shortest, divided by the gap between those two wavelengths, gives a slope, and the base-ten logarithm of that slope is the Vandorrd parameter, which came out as -1.7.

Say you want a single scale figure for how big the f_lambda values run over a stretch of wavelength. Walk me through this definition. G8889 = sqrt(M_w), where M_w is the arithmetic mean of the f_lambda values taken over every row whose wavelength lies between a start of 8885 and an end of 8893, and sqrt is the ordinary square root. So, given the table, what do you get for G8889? 2.29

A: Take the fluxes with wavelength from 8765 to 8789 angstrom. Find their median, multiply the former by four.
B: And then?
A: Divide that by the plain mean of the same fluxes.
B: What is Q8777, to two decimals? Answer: 4.00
